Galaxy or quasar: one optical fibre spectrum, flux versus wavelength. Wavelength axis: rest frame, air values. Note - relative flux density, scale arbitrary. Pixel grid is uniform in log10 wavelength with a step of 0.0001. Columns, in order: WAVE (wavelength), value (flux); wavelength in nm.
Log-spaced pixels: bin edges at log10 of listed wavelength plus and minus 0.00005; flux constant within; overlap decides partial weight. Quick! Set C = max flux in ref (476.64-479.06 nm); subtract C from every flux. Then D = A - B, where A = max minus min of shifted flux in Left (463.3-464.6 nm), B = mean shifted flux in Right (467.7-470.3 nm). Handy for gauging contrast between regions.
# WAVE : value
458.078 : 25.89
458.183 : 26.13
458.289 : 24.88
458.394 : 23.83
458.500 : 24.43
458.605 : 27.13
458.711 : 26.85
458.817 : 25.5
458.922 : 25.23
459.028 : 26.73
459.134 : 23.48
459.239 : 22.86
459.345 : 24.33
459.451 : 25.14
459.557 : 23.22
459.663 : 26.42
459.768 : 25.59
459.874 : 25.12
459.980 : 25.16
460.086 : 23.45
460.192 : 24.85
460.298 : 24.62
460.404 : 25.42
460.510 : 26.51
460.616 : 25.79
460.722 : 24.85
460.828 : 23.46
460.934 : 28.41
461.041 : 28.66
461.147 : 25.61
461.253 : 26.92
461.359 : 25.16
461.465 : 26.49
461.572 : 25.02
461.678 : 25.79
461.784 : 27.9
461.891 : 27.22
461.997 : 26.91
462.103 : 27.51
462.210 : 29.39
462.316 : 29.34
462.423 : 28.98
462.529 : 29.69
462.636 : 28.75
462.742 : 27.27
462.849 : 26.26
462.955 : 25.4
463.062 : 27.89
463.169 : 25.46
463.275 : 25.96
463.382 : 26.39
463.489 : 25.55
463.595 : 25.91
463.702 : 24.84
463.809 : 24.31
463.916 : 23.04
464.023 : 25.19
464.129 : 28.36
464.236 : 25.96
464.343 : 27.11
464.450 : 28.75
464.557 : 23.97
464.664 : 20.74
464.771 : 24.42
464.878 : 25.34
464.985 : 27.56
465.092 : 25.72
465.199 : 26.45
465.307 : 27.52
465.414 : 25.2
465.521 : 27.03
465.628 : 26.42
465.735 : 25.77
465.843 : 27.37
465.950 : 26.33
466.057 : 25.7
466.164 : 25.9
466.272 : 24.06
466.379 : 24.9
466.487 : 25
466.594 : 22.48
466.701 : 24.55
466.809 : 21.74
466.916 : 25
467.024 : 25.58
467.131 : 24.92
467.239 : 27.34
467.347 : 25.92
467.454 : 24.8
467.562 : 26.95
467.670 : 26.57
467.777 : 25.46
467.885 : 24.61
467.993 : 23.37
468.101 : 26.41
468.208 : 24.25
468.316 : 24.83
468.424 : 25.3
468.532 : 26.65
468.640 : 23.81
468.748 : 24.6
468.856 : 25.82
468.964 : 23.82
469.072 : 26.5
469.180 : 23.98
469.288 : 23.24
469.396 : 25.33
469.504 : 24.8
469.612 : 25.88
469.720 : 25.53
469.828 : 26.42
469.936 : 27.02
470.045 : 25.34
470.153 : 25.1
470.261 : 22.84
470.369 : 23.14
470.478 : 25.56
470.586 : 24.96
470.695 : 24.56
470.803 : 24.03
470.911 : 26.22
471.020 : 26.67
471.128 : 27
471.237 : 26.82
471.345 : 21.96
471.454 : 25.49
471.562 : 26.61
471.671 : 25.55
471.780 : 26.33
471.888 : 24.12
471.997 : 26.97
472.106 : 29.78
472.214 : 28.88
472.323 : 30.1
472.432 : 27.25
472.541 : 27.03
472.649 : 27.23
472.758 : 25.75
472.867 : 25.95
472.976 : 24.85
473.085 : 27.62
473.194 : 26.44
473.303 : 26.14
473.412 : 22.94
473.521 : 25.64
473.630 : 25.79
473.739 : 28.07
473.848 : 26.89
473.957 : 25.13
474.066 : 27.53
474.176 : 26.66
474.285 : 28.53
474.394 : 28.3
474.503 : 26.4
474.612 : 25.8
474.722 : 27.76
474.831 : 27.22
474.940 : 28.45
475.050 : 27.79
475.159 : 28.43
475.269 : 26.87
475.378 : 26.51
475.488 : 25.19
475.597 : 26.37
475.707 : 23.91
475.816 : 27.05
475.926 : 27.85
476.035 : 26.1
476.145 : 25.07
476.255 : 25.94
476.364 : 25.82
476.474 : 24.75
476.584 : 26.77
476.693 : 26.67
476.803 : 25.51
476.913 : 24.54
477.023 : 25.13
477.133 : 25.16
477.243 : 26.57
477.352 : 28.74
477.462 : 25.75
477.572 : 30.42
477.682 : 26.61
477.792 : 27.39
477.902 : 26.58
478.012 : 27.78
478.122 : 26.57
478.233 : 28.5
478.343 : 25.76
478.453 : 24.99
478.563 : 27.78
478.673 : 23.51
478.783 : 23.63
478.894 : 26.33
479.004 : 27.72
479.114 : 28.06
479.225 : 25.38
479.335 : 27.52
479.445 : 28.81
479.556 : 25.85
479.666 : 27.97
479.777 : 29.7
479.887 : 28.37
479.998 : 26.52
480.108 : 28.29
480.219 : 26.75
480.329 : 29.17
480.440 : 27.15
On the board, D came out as 11.1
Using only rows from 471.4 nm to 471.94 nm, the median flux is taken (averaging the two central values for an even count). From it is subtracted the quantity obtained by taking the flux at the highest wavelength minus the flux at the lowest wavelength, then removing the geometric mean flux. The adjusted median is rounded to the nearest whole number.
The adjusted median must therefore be 53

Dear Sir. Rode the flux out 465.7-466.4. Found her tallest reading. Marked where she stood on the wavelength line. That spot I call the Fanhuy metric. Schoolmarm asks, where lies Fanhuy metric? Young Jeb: 465.843 nm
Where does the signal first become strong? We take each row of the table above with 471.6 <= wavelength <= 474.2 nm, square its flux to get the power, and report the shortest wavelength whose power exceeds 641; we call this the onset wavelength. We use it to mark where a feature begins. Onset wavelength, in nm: 471.671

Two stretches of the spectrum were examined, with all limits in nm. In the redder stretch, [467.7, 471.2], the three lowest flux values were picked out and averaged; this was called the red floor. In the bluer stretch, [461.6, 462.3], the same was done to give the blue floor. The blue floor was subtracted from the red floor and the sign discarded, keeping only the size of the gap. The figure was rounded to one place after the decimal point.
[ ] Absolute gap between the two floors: 3.6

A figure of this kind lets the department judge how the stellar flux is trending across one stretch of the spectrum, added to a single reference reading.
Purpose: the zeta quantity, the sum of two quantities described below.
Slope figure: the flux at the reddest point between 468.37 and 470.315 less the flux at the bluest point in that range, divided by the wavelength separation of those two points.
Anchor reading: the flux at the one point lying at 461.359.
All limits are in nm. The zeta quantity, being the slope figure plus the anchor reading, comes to 23.8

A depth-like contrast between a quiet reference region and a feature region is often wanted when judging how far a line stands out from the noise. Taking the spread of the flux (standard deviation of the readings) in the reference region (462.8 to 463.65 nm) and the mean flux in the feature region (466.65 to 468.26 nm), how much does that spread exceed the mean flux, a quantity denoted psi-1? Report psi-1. -24.4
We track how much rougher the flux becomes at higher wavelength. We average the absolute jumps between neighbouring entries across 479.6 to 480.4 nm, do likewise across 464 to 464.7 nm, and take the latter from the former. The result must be -1.0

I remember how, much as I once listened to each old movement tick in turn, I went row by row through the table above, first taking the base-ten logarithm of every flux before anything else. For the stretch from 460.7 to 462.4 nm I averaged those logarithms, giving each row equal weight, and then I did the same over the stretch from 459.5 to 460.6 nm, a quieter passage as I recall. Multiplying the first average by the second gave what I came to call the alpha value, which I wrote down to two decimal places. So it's 2.00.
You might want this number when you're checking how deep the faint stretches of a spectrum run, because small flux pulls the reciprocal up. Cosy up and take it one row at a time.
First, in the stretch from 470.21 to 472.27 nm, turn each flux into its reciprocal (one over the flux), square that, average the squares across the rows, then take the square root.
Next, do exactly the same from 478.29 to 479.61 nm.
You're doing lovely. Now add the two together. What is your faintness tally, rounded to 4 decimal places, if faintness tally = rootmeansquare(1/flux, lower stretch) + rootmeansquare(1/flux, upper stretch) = 0.0776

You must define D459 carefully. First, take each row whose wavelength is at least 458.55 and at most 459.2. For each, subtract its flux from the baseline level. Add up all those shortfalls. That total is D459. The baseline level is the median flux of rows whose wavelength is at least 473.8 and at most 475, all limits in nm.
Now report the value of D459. 8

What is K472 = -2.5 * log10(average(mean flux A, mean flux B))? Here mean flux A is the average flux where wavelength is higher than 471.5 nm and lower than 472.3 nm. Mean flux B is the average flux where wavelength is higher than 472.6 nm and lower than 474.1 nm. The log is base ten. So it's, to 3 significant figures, -3.56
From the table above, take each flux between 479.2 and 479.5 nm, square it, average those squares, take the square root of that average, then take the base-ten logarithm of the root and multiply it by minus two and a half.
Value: -3.59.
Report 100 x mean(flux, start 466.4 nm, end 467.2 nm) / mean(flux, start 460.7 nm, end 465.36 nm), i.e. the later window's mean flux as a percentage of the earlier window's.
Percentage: 92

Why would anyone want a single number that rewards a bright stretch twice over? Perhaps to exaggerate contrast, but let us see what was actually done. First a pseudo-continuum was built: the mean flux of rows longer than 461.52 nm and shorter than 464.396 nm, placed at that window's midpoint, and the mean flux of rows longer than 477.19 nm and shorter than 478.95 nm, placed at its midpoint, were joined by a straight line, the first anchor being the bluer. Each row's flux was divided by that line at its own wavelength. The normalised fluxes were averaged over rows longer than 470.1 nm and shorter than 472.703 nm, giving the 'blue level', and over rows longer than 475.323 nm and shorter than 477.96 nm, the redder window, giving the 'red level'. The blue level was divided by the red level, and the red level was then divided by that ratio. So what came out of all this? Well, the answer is 0.99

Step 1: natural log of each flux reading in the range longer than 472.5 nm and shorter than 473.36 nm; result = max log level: 3.32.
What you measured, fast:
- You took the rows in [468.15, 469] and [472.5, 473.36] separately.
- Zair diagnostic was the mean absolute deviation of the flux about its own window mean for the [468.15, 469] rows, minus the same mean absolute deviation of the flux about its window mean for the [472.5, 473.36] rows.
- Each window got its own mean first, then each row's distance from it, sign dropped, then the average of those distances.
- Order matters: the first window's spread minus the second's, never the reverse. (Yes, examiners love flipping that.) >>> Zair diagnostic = 0.1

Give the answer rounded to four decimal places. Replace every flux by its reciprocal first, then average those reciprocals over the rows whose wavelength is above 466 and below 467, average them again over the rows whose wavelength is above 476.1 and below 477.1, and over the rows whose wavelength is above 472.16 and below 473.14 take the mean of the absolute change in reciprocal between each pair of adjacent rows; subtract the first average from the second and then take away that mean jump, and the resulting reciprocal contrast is -0.0037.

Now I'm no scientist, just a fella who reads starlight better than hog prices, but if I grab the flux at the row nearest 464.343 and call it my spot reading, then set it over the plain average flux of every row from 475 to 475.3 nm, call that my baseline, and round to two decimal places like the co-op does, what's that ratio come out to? 0.98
